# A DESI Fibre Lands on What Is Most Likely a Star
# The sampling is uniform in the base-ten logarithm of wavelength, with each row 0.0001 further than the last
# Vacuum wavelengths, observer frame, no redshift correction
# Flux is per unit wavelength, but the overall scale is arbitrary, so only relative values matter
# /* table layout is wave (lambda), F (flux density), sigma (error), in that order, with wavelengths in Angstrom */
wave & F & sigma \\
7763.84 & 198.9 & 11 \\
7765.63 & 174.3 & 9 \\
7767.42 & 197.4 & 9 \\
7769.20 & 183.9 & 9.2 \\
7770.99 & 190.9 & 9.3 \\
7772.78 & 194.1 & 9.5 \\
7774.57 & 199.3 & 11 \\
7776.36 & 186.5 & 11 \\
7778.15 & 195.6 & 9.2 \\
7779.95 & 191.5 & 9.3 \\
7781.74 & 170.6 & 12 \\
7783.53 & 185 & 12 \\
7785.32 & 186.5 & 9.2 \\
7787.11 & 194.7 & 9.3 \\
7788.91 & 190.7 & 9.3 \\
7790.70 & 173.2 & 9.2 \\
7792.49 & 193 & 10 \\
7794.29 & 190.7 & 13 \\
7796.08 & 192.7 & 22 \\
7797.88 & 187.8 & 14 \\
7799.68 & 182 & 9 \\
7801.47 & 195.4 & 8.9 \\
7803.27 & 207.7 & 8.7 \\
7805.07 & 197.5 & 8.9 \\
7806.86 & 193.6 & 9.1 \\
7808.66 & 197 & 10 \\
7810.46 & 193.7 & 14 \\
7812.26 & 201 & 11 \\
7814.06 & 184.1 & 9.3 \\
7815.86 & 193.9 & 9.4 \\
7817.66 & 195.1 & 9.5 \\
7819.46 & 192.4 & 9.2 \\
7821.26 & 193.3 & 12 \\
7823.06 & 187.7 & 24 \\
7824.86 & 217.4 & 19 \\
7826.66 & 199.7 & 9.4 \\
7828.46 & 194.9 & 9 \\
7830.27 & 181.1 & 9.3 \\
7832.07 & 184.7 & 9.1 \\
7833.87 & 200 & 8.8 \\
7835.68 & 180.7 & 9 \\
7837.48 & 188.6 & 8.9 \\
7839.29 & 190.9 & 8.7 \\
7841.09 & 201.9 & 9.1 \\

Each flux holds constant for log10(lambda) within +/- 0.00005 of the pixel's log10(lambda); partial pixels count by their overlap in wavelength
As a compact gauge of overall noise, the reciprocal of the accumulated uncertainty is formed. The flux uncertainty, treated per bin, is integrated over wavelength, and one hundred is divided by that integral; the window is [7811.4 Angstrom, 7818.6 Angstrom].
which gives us 1.42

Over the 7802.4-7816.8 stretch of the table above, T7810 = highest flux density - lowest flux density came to 23.6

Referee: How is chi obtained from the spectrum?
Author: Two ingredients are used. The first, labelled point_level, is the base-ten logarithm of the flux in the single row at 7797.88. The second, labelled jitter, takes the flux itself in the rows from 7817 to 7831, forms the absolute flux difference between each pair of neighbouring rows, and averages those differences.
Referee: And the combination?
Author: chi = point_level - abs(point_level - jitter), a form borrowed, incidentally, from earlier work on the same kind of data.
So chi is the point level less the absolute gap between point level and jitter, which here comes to -6.2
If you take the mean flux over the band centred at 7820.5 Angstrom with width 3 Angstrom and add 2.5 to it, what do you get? 195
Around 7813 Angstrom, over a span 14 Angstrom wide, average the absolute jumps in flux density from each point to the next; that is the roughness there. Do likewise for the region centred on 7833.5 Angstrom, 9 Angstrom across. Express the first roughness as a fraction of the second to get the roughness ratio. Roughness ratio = 0.55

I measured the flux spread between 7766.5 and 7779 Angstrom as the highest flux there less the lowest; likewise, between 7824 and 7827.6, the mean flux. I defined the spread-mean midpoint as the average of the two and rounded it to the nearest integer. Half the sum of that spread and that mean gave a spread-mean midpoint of 112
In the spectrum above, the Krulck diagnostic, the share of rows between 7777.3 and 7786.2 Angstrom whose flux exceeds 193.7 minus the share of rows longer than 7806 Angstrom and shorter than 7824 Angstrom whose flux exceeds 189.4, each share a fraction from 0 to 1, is -0.60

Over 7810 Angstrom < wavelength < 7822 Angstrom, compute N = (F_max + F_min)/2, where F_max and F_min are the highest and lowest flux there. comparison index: 193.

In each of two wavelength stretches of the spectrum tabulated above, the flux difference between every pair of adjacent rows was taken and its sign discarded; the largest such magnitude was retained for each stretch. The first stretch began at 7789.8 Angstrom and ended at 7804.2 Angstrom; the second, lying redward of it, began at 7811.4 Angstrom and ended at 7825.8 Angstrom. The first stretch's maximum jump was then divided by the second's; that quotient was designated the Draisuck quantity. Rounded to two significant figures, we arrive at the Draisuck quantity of 0.67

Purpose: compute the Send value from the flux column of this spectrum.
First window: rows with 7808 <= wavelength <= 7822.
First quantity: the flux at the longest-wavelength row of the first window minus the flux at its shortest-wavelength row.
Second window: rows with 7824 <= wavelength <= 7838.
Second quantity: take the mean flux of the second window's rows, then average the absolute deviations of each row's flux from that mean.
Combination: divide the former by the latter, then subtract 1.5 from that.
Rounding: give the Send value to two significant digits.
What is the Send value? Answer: -1.9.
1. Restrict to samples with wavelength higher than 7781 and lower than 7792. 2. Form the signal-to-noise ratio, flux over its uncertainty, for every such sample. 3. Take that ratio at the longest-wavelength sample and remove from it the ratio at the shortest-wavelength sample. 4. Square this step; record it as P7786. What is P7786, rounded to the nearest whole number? 21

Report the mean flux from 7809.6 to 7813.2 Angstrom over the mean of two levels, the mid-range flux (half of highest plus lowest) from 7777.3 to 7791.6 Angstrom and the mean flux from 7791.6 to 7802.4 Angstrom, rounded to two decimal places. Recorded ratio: 1.06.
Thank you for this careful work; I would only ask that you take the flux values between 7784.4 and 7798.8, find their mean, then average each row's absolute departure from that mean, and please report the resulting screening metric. 5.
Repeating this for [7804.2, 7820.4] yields 3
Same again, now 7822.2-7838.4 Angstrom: 9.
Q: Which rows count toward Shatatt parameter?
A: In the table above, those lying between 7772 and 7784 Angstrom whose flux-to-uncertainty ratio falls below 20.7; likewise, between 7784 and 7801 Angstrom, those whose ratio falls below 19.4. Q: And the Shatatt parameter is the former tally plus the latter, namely 11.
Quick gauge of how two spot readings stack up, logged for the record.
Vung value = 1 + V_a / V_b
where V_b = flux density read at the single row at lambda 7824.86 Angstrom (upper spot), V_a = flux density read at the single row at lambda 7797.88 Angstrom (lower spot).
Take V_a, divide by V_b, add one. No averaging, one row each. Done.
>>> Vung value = 1.86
